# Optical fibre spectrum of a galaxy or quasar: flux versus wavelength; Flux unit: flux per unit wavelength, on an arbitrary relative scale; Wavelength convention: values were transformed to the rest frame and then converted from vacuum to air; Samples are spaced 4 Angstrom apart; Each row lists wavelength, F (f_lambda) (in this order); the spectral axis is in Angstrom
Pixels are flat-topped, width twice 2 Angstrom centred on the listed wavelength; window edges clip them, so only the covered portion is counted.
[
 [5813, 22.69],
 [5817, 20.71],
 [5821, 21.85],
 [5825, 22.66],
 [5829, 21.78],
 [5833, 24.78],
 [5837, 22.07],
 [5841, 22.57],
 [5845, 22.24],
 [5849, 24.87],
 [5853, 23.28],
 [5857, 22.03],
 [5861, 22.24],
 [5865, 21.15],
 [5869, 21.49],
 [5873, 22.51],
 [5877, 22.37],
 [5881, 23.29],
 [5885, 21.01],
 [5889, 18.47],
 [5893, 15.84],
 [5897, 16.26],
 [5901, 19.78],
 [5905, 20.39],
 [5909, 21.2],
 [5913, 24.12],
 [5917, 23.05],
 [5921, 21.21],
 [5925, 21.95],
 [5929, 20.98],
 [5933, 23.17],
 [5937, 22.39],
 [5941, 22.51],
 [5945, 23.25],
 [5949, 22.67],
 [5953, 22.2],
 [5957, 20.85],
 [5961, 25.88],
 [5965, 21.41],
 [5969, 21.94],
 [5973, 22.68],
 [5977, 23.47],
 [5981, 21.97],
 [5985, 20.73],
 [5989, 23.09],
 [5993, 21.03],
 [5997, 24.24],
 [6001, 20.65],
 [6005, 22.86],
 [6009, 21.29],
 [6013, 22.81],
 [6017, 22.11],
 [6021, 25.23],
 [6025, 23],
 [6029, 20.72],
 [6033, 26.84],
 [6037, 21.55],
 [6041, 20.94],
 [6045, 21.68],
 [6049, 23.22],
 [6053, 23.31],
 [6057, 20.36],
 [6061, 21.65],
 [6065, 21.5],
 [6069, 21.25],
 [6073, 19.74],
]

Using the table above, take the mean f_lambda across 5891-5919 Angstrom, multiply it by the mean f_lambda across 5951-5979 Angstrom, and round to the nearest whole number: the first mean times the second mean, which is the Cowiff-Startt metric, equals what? 455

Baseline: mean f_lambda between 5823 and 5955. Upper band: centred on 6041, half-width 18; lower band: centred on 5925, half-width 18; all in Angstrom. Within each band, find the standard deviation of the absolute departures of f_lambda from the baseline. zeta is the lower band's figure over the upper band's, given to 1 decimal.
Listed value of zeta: 0.4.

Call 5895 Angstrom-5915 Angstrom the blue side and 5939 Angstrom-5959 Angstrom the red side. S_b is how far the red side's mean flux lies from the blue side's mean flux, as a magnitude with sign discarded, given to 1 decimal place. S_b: 1.9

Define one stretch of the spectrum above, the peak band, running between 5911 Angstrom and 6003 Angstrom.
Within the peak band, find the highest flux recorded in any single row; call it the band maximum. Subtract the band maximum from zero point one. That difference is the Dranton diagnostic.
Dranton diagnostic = -25.8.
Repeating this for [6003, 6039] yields -26.7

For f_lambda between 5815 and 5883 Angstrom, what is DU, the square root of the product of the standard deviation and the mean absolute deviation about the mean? 0.9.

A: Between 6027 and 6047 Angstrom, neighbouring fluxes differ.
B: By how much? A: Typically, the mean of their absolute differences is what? 3.2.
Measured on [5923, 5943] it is 1.0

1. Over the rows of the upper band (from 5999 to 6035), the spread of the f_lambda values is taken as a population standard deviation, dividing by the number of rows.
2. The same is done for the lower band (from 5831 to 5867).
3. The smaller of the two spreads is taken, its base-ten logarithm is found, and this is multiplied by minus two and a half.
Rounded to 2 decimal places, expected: -0.20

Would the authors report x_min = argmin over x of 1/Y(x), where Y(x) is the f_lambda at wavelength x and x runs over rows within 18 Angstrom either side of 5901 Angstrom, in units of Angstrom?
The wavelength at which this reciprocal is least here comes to 5913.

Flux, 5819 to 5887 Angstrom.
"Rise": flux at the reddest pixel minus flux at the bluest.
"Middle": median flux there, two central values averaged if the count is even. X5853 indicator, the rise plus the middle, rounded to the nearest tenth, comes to 21.4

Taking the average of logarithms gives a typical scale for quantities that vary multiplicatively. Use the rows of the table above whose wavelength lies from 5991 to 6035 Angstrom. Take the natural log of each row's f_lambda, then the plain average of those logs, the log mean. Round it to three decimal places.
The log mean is 3.123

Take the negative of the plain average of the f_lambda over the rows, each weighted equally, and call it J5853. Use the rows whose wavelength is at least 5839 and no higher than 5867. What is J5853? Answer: -22.6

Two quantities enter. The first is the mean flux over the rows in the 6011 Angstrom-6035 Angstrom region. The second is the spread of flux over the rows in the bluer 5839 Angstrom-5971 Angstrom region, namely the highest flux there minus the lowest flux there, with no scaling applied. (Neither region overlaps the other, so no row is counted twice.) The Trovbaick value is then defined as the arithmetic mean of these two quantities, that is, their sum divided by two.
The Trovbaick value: 16.7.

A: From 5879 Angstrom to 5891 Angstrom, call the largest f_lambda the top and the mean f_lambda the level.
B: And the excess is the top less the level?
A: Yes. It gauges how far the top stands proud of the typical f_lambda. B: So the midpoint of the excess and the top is 12.8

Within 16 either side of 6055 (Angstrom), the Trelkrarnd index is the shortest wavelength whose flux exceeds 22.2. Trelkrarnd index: 6049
